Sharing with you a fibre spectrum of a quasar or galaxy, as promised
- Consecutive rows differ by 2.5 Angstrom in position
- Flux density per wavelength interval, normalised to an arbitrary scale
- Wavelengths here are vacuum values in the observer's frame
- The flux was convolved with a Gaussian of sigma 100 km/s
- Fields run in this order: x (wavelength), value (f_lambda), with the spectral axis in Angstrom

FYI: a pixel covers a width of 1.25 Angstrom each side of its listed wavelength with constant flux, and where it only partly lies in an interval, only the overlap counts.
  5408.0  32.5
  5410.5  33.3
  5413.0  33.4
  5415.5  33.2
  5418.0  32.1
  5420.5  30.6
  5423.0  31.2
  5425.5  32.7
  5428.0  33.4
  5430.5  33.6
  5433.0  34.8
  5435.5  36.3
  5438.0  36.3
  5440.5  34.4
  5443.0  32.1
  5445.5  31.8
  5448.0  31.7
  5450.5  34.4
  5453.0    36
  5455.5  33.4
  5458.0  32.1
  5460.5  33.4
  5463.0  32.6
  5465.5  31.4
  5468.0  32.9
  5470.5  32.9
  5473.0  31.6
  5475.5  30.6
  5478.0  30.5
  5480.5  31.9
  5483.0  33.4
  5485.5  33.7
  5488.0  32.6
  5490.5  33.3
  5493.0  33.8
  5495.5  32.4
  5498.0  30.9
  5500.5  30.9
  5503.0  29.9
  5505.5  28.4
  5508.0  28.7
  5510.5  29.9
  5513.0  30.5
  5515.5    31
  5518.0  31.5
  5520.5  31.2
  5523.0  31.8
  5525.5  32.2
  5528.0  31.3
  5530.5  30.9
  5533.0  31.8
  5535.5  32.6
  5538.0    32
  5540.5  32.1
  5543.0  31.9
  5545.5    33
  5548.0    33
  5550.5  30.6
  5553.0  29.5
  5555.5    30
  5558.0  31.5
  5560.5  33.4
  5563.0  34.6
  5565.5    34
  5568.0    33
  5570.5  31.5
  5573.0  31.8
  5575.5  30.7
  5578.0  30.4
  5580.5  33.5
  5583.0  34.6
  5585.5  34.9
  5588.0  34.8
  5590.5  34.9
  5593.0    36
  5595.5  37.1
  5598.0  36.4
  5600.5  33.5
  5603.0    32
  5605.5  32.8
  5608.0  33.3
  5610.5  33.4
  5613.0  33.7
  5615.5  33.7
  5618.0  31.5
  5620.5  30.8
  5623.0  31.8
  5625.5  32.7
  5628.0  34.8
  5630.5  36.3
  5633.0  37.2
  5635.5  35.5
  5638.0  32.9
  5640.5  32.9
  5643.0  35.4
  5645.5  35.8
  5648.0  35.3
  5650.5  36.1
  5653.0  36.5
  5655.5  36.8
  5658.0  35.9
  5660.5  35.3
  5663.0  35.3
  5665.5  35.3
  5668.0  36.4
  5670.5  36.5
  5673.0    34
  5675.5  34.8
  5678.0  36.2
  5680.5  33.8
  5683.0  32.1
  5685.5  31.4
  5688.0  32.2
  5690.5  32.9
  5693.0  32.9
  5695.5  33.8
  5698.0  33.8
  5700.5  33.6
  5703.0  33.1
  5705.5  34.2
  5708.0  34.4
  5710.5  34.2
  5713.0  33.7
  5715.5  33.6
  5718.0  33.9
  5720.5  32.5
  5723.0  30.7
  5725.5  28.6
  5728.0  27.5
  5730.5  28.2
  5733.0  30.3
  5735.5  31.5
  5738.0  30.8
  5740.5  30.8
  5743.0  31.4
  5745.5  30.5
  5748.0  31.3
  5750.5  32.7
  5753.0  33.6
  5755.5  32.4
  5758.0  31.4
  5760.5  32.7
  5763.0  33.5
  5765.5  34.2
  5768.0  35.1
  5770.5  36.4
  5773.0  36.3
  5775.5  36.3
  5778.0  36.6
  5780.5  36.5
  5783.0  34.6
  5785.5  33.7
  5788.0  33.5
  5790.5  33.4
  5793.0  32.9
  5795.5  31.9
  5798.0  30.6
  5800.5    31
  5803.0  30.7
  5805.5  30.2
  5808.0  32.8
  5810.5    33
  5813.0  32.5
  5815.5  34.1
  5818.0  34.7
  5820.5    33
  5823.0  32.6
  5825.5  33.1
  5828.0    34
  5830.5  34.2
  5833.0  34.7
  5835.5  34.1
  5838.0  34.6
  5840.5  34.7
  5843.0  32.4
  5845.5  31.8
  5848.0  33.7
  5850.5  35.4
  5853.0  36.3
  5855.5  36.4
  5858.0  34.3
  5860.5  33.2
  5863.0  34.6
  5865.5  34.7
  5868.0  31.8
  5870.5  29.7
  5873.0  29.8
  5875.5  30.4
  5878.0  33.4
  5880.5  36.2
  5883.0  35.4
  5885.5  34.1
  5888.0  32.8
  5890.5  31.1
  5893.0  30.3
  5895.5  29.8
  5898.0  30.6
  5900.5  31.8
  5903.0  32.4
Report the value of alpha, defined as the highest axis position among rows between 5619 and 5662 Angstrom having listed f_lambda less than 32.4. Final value 5623.0 Angstrom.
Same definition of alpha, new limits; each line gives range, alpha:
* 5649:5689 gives 5688.0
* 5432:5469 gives 5465.5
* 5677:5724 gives 5723.0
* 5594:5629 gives 5623.0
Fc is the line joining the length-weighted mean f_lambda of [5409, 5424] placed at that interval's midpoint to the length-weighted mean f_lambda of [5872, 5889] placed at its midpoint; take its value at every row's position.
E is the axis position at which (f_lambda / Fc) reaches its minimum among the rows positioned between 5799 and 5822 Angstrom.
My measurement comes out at 5805.5 Angstrom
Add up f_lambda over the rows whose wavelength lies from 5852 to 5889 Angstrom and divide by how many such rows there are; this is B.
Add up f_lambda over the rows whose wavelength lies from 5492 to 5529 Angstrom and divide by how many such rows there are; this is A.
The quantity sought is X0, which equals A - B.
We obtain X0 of -2.6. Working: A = 31.0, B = 33.5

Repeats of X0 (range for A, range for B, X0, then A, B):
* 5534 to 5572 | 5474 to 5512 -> 0.8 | 32.2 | 31.4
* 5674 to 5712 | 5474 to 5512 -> 2.2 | 33.6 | 31.4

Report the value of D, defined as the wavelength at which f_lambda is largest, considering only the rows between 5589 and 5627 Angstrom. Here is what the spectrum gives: 5595.5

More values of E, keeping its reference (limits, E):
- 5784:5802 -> 5798.0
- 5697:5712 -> 5703.0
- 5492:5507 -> 5505.5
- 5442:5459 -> 5448.0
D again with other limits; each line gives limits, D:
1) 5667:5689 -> 5670.5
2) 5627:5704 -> 5633.0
